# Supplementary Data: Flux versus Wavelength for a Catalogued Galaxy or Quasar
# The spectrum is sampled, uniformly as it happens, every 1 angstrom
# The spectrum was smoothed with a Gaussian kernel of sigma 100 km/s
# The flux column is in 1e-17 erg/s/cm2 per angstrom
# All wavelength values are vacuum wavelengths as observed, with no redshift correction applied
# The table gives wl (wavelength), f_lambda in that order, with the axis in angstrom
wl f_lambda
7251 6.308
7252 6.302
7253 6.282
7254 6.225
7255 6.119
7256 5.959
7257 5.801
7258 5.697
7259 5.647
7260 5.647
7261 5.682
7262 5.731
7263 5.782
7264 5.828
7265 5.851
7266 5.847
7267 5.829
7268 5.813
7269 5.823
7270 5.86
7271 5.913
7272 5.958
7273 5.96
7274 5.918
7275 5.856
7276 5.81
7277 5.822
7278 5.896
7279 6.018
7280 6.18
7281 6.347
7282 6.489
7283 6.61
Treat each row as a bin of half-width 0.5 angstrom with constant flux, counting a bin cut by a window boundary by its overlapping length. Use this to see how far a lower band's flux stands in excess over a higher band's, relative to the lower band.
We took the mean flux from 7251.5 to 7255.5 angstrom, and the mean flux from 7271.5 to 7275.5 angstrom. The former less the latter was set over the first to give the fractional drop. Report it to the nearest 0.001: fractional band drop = 0.050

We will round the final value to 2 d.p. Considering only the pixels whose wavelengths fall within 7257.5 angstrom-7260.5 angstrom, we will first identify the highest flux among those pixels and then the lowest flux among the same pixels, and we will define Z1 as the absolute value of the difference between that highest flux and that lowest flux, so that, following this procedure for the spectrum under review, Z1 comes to 0.05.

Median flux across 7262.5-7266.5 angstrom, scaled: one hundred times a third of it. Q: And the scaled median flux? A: 195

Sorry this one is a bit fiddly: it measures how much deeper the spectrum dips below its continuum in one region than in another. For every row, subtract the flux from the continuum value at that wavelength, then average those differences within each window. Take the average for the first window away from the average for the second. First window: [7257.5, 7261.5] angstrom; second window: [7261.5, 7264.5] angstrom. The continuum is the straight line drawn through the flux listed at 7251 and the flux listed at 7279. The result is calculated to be -0.15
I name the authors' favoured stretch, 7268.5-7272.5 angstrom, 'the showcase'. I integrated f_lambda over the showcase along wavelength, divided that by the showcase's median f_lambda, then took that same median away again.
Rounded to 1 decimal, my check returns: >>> -1.9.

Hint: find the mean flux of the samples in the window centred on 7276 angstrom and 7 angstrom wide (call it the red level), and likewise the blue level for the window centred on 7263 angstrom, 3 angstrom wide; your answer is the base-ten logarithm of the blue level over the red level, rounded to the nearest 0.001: -0.009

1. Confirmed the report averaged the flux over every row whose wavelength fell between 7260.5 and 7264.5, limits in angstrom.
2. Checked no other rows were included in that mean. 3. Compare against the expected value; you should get 5.76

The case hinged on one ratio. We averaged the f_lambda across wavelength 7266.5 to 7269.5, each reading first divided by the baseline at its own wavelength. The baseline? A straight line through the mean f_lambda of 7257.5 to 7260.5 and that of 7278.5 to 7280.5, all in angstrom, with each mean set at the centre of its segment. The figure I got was 0.99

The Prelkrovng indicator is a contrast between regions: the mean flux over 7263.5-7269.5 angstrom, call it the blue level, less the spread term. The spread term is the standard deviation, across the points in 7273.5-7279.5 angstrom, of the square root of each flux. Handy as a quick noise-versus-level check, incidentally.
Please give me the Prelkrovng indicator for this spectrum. 5.82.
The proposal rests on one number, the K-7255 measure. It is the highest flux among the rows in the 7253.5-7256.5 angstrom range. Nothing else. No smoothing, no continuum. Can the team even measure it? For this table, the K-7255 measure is 6.225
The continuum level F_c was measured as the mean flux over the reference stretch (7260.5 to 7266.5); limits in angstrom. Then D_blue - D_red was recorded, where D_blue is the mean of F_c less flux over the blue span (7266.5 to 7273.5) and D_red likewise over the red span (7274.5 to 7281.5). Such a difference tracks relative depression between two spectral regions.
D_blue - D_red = 0.110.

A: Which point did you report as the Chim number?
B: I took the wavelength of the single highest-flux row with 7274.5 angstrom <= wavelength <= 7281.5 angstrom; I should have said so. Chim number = 7281 angstrom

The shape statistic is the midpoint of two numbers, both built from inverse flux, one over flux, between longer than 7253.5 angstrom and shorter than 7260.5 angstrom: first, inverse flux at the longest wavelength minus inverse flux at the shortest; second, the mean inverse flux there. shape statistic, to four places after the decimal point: 0.0935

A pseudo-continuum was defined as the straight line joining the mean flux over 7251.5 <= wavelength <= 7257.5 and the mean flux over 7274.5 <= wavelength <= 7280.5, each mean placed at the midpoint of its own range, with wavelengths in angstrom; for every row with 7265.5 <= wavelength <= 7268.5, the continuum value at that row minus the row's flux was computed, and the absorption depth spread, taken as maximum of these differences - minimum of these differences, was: 0.02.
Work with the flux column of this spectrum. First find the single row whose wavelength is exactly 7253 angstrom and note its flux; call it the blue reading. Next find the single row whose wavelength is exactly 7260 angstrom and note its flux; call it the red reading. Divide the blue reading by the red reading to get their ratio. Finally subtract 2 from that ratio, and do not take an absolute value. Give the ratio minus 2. -0.89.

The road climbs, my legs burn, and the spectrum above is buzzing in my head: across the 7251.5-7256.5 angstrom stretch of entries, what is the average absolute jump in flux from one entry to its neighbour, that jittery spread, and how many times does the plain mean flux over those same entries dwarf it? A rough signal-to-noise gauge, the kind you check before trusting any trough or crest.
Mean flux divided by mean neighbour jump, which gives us 72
